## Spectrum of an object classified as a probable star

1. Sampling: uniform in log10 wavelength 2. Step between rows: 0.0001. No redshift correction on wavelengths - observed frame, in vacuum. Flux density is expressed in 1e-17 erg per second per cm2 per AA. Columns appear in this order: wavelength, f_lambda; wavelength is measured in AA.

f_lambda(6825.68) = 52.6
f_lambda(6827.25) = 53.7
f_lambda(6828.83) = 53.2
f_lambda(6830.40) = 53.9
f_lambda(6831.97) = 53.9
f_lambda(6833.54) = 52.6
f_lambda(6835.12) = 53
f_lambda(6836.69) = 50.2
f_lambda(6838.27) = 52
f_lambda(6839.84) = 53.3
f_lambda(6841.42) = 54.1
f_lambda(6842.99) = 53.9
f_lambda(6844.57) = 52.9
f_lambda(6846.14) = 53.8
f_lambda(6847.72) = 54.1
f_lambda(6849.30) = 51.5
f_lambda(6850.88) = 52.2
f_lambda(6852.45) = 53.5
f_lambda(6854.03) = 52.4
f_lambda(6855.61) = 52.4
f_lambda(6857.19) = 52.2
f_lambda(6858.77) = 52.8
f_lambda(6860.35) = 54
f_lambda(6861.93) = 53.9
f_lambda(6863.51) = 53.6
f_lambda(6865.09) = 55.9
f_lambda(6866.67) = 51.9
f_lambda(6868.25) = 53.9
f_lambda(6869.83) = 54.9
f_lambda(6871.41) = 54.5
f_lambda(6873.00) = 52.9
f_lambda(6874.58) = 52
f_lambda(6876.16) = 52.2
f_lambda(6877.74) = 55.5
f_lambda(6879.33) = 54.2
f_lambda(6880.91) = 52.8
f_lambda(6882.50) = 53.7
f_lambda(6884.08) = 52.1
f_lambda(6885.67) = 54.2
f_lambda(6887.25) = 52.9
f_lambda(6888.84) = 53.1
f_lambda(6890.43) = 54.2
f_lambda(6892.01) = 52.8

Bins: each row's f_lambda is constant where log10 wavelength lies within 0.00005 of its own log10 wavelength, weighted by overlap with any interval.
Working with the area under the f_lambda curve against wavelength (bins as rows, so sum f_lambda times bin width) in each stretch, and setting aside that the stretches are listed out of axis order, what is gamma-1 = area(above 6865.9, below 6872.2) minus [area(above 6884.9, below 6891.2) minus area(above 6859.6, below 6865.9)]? 344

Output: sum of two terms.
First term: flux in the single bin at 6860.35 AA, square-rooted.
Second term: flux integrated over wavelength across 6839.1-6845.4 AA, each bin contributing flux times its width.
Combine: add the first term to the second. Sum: 345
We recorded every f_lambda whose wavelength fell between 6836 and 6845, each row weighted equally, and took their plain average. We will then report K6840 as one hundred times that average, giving 5273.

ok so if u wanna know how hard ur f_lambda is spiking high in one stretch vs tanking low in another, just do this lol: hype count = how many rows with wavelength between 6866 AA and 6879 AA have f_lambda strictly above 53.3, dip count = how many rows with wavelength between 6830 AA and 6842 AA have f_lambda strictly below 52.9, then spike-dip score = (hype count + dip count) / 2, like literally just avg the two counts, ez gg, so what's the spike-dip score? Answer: 3.5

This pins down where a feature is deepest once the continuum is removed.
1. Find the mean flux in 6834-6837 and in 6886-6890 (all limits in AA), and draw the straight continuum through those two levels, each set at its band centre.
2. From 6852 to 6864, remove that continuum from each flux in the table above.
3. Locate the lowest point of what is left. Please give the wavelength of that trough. 6857.19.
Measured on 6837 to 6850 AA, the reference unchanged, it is 6849.30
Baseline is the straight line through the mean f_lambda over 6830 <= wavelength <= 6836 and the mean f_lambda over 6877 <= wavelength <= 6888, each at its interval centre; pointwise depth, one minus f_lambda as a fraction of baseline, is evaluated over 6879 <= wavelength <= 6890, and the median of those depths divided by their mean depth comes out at 1.6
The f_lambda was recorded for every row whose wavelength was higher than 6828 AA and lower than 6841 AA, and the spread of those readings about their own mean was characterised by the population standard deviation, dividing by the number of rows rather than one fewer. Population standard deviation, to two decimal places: 1.13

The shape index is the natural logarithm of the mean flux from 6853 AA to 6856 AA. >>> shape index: 3.959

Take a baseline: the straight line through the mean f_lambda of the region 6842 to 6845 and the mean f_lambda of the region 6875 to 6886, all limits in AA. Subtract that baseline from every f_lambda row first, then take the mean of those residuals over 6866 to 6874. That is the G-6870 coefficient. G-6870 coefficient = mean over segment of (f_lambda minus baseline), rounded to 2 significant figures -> 0.13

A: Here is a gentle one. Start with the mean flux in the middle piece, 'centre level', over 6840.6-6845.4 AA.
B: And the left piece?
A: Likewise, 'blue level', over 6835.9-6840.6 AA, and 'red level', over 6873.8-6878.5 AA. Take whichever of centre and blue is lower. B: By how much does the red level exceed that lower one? 1.4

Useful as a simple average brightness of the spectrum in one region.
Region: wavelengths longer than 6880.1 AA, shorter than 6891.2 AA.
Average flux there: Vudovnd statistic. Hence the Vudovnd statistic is 53.3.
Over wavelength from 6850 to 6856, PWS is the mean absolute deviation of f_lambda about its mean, 0.44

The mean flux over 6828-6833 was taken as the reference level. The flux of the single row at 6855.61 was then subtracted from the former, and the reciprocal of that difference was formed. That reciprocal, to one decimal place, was 0.8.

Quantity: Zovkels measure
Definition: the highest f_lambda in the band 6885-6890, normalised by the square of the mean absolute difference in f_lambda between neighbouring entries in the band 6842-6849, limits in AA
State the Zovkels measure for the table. 101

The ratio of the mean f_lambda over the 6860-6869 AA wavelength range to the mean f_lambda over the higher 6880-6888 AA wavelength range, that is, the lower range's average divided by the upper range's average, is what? 1.01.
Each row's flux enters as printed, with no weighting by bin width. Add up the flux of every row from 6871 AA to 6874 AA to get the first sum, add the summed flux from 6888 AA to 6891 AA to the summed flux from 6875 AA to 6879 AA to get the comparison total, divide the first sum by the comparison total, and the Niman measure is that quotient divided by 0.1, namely 5.00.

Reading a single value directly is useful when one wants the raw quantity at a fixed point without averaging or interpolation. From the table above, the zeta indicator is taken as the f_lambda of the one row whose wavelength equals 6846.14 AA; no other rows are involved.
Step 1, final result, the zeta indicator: 53.8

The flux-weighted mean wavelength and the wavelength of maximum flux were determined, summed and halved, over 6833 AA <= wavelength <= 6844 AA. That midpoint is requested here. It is 6839.9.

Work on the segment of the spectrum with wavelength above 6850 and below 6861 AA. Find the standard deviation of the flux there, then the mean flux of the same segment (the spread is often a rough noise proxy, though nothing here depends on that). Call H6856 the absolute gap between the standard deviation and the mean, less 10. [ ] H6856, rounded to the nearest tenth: 42.1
